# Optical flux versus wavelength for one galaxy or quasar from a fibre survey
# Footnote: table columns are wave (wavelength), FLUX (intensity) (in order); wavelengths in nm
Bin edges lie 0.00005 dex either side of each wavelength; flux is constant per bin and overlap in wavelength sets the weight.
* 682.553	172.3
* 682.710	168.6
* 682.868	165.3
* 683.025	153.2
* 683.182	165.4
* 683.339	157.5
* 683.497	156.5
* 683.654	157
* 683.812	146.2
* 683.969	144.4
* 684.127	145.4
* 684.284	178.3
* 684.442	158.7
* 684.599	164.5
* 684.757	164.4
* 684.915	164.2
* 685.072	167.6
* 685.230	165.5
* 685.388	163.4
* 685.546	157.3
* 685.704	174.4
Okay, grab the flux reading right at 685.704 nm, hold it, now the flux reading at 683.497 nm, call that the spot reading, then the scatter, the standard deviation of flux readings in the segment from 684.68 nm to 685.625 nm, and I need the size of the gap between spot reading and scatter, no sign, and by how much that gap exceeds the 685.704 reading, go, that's -21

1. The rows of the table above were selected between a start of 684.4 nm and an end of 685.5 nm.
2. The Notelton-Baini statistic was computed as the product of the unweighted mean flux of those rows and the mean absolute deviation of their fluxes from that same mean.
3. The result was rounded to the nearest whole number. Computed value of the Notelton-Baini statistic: 281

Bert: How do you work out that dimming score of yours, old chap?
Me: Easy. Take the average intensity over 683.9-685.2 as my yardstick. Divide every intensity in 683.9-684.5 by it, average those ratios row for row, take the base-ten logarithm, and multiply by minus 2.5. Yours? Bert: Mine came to 0.03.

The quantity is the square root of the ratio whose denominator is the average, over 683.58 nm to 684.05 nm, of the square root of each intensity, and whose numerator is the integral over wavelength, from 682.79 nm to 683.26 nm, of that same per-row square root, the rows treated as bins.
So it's 0.700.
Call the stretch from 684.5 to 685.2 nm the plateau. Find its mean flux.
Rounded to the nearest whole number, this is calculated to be 165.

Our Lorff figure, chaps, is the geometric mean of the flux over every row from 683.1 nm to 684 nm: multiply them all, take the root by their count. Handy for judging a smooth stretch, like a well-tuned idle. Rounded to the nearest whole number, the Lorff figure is 154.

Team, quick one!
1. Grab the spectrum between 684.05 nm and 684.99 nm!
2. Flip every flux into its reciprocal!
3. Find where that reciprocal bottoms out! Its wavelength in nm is 684.284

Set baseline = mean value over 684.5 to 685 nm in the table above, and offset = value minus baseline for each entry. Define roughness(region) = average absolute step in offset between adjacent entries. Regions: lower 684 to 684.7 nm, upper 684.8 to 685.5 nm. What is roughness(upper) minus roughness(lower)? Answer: -17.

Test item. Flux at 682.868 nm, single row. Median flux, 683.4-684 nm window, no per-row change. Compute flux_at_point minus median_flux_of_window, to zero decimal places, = 14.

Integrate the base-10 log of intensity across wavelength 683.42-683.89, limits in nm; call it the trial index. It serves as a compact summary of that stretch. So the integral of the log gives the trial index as 1.03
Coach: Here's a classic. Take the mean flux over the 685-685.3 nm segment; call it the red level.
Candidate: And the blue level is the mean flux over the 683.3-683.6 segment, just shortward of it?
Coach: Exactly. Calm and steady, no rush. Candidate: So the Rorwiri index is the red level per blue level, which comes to 1.06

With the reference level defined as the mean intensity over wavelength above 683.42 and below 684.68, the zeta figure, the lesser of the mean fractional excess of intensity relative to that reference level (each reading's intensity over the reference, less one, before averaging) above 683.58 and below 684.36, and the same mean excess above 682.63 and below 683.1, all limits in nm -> -0.01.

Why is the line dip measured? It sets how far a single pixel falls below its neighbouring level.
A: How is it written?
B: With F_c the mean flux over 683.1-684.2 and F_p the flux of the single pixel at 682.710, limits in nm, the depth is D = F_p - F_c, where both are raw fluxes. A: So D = 15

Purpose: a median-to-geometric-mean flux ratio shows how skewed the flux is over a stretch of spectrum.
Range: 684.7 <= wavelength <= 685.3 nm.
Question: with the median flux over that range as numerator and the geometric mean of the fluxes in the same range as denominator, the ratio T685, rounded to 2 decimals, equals 1.00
